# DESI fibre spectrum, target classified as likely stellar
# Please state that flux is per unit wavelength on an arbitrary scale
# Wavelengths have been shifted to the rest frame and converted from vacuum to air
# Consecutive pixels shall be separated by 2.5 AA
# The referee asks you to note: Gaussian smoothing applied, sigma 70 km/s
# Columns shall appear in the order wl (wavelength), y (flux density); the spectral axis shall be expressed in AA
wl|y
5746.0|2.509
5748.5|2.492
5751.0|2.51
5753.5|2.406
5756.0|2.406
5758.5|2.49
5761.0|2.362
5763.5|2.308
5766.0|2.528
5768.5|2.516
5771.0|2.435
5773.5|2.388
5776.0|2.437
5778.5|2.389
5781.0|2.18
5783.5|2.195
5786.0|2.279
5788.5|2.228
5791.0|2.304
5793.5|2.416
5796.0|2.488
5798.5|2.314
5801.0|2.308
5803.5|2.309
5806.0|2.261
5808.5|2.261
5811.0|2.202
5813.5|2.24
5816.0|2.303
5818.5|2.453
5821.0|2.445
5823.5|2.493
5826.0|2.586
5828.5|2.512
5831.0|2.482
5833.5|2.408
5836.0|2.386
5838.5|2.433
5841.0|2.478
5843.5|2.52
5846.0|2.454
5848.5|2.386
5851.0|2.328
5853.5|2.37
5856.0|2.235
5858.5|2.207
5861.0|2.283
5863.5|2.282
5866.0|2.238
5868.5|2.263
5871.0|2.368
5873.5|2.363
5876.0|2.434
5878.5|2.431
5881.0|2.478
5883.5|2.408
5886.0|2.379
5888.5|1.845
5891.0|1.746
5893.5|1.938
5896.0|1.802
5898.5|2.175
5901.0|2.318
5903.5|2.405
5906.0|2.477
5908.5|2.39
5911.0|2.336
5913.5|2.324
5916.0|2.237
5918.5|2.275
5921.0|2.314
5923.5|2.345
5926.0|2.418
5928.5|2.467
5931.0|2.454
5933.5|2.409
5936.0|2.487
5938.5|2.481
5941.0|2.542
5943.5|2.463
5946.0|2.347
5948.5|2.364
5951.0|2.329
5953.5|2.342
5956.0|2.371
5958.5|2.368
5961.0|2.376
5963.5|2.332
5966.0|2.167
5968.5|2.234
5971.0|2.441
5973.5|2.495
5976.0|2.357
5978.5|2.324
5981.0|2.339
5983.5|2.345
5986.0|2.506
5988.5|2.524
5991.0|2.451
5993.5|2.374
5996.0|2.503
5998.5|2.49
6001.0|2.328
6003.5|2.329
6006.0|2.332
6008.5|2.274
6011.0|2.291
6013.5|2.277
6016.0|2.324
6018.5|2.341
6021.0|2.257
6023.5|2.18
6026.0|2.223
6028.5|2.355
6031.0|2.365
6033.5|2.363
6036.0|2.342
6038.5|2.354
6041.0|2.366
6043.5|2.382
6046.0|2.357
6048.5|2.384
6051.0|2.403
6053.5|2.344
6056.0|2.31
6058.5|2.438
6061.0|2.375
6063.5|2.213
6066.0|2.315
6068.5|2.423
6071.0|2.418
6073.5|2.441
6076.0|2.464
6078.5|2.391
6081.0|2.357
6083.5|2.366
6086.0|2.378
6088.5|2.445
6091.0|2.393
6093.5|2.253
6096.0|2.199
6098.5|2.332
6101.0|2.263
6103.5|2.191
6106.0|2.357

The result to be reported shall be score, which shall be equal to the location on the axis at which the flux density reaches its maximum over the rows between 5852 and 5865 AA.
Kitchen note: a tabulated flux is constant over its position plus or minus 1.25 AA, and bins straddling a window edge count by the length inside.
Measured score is 5853.5 AA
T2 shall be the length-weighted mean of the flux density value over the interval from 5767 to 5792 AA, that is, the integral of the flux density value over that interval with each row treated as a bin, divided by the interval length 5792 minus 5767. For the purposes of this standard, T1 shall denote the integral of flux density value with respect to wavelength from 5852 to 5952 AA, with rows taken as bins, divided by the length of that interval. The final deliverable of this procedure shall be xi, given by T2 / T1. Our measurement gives 1.01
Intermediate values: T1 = 2.31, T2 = 2.34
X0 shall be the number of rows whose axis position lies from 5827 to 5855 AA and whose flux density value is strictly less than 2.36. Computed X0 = 1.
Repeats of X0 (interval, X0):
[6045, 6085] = 6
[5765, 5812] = 11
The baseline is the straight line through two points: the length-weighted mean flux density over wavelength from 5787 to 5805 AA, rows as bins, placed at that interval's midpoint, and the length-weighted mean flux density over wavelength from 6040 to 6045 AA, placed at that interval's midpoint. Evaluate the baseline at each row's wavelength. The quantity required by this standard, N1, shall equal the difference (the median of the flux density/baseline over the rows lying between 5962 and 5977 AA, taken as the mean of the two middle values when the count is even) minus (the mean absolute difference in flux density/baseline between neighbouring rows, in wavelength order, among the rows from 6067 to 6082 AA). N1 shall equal 0.979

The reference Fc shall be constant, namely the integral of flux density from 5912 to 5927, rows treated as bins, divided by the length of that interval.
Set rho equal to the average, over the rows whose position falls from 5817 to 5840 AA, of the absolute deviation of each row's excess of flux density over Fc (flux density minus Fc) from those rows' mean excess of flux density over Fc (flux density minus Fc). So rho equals 0.046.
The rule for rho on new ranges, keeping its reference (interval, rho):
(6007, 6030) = 0.042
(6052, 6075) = 0.061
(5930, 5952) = 0.061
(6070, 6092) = 0.032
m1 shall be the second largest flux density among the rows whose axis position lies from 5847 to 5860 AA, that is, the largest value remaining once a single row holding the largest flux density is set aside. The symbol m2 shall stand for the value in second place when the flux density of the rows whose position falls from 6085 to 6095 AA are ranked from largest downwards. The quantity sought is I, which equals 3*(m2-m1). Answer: 0.07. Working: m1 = 2.37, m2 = 2.393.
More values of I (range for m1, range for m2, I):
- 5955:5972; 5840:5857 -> 0.31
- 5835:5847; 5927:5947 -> 0.03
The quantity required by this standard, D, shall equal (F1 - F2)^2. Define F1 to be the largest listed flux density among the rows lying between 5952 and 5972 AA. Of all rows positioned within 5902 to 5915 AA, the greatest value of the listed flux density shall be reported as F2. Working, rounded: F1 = 2.441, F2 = 2.477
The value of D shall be 0.001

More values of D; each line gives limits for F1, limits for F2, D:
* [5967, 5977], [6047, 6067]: 0.003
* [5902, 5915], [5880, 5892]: 0.000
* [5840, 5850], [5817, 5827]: 0.004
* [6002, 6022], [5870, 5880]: 0.009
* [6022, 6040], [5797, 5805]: 0.003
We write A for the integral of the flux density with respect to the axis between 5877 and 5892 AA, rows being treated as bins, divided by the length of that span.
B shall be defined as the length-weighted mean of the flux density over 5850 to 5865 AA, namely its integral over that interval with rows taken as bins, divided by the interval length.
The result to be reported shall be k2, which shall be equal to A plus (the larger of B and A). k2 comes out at 4.51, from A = 2.23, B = 2.28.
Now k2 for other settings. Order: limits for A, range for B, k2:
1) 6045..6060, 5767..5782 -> 4.77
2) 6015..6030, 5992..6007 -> 4.68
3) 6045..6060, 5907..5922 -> 4.75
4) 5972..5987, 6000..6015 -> 4.79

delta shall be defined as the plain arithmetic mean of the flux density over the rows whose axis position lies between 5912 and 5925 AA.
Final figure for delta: 2.30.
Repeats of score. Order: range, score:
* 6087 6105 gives 6088.5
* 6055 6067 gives 6058.5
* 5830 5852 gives 5843.5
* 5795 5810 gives 5796.0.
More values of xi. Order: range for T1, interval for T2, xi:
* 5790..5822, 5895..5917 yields 0.98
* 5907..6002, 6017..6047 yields 0.97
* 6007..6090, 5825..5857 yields 1.03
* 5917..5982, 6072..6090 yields 1.01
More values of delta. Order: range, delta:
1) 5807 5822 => 2.32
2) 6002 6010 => 2.31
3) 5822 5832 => 2.52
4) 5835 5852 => 2.43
